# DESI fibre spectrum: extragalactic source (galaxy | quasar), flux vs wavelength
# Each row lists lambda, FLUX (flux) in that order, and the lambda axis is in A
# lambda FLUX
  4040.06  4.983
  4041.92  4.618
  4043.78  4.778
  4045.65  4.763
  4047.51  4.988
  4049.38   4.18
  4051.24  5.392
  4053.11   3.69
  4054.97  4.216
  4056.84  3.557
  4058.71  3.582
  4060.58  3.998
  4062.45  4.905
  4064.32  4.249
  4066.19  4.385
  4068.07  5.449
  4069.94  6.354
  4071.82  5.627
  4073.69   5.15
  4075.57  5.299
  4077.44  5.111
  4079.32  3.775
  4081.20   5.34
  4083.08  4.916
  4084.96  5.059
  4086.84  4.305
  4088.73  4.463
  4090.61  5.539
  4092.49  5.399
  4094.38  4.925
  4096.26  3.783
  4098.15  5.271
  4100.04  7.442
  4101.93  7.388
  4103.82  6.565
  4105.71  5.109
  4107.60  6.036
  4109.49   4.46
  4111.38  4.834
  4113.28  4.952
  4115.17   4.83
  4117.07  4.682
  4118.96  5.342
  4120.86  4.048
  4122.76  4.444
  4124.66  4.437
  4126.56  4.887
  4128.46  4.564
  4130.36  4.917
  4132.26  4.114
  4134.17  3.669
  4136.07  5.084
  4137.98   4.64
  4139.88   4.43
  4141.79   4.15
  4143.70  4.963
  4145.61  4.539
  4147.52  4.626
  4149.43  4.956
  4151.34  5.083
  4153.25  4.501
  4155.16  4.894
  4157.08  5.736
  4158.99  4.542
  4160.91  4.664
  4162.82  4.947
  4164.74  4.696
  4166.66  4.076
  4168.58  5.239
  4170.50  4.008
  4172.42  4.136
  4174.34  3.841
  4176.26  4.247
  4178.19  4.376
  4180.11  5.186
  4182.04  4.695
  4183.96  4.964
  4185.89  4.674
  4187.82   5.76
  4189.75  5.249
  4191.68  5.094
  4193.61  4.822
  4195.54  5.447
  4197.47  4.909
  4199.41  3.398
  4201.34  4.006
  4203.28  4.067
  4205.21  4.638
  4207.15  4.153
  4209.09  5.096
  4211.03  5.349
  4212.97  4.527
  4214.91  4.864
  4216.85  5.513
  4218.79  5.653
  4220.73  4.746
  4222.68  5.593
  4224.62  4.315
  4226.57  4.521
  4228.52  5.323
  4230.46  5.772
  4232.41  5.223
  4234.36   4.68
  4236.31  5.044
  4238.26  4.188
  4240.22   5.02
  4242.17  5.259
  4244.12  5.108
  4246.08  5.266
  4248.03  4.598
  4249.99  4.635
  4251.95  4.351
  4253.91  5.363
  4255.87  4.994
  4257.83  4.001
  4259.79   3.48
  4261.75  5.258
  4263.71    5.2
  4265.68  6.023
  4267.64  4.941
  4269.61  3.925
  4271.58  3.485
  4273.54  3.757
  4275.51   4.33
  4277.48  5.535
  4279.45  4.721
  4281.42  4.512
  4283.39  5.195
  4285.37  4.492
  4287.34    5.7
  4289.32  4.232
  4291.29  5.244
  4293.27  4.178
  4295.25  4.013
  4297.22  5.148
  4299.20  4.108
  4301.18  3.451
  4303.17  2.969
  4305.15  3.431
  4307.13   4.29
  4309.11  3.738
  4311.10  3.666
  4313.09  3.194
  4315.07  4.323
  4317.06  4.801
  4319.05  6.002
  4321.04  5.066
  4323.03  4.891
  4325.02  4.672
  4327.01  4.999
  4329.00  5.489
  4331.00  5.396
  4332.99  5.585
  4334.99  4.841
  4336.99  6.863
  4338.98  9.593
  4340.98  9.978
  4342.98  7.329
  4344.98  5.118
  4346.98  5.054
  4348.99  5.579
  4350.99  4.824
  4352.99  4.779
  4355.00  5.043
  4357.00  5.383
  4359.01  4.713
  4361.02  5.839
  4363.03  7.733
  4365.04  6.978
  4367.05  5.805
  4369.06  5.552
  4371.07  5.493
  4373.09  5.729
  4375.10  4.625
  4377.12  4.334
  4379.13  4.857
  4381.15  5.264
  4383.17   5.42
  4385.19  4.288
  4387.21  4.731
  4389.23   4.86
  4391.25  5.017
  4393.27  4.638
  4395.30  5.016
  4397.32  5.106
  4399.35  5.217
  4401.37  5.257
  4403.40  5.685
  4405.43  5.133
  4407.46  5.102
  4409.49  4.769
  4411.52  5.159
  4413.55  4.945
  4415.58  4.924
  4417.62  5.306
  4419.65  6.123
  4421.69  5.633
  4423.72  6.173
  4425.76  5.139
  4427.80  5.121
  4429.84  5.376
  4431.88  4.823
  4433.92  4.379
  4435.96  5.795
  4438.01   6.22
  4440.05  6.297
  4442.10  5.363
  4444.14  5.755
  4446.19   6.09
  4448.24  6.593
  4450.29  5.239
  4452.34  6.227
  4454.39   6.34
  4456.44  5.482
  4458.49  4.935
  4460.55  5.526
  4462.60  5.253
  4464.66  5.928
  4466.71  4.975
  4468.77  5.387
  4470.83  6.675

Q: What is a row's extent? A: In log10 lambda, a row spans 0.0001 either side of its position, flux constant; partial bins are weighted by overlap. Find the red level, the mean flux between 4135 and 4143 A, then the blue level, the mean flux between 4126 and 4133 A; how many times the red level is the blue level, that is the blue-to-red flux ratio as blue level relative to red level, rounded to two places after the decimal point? 1.01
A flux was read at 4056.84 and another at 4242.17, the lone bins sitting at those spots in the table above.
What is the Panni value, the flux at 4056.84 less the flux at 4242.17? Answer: -1.7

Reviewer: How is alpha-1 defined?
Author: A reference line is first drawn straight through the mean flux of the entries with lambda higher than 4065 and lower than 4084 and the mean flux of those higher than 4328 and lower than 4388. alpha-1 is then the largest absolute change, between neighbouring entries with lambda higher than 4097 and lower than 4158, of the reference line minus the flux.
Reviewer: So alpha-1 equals 2.2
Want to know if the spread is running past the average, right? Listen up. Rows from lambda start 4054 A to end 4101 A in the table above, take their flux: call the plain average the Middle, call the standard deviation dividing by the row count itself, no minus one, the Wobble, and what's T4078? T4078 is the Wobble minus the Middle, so -4.01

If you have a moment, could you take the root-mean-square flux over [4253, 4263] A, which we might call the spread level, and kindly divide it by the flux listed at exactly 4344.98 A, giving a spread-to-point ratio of 0.91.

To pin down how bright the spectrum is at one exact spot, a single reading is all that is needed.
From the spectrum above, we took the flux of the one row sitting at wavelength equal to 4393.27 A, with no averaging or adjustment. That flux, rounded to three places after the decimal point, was 4.638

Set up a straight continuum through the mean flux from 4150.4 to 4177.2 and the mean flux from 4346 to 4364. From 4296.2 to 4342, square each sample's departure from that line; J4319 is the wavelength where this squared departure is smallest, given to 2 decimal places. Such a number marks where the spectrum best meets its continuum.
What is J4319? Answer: 4297.22 A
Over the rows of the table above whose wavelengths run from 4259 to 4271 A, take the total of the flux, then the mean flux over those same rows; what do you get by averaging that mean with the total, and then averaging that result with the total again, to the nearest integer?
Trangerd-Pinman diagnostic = 23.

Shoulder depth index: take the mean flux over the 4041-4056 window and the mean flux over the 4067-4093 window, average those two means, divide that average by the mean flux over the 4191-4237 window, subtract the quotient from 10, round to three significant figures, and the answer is 9.00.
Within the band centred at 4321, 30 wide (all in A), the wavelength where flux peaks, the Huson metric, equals 4319.05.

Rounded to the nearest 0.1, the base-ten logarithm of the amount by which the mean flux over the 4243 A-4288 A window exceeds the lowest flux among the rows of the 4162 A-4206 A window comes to 0.1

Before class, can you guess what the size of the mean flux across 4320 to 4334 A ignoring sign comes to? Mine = 5.16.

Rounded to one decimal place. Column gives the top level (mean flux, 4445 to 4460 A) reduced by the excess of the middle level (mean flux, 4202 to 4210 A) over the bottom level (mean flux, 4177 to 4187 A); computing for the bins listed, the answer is 6.1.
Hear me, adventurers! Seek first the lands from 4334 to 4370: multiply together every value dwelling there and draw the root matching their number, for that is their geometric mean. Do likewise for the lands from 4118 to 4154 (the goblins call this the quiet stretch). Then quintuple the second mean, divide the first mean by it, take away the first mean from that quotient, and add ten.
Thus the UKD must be 4.3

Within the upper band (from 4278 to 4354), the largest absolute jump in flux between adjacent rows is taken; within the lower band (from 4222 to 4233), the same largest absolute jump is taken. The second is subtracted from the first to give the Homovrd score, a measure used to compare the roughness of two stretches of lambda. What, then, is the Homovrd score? 1.5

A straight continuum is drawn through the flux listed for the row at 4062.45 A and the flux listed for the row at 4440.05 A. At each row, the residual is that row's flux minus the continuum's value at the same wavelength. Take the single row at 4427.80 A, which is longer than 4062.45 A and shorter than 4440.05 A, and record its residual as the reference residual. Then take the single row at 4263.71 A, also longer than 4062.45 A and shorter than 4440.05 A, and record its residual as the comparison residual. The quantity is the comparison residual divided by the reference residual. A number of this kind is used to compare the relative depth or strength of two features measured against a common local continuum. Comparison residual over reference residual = 0.40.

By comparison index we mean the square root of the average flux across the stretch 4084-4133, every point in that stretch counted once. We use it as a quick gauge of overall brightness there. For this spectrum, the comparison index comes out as 2.25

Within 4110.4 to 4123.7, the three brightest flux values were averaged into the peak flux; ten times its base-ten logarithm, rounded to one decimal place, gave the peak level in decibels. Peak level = 7.0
